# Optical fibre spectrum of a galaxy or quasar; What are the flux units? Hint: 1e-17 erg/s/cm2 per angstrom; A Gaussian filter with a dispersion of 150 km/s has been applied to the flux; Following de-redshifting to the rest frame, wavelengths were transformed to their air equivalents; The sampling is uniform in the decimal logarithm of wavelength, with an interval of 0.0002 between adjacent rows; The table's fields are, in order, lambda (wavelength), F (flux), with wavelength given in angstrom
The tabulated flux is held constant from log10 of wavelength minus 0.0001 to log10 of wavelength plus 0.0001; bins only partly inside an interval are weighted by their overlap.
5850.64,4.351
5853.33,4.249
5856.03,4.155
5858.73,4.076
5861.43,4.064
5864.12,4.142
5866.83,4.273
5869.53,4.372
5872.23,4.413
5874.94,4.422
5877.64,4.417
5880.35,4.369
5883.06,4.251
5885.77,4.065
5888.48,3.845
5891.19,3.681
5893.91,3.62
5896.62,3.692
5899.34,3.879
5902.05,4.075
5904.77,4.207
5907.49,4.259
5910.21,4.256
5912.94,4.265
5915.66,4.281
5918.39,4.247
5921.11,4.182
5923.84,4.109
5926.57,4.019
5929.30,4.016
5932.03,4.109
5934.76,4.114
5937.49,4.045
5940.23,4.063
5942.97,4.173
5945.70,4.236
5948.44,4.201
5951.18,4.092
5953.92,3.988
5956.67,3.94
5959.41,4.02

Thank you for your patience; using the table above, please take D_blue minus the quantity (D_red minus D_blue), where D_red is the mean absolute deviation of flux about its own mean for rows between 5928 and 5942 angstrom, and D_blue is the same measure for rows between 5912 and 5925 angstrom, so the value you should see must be 0.080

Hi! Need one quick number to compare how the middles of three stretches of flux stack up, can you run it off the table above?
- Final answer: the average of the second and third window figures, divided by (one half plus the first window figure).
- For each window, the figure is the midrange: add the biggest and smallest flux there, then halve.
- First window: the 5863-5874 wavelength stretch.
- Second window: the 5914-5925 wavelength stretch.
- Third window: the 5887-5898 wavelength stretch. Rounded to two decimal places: 0.83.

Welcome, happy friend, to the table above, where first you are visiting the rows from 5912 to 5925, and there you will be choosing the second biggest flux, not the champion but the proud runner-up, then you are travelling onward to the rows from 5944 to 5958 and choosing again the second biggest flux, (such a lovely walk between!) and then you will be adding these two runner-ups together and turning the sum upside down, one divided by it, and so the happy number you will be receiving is 0.118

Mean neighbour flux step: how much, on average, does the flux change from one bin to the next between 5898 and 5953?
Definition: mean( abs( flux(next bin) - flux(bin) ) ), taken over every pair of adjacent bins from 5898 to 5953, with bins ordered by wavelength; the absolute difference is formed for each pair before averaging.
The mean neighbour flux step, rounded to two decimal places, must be 0.06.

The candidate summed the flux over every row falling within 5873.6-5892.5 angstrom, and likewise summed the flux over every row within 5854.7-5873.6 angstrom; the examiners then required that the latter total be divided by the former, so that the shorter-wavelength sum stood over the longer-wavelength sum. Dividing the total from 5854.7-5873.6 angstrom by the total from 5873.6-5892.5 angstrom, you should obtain 1.02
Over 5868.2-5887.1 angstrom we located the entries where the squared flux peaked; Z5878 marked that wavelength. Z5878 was 5874.94 angstrom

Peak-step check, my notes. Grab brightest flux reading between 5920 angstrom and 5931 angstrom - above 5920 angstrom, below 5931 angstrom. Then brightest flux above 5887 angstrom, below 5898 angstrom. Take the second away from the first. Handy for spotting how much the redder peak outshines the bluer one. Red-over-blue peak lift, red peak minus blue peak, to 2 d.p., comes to 0.34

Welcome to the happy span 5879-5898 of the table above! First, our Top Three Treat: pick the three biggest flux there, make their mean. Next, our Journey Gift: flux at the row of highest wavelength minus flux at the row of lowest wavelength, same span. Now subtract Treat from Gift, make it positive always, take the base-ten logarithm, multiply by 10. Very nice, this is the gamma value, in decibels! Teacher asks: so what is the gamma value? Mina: 6.9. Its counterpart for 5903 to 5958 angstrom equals 6.6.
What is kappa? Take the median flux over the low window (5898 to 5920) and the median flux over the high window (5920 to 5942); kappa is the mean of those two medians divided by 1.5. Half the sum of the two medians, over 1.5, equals 2.78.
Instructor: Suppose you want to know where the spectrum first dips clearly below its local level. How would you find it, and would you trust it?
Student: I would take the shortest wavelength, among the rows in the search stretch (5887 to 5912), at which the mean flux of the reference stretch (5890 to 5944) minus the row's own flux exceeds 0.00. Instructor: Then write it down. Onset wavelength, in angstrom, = 5888.48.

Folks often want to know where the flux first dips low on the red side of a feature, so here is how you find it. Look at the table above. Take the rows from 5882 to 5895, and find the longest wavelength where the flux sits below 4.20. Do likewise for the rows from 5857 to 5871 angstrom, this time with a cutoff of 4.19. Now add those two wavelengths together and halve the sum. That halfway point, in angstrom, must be 5879.0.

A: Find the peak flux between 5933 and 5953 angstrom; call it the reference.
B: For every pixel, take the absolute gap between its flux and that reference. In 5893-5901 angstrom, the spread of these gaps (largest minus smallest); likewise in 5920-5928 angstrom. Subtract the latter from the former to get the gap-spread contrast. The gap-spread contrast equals 0.10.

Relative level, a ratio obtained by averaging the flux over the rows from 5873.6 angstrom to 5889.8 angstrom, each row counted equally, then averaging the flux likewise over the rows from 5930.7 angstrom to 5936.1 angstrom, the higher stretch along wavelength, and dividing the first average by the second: 1.03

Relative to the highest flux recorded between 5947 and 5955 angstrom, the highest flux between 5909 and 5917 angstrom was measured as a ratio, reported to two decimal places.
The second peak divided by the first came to 1.02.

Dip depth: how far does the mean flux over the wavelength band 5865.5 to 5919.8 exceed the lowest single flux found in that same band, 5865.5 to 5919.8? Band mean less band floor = 0.5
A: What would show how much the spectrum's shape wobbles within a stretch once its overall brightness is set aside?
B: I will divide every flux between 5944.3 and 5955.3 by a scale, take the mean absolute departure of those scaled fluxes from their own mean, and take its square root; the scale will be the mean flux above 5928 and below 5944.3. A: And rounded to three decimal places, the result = 0.148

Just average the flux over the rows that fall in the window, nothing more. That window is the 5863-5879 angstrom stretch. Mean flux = 4.34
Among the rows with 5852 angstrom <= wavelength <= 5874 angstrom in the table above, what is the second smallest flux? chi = 4.076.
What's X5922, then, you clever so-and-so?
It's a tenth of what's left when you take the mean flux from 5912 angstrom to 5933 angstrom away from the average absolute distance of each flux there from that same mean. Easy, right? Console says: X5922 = -0.406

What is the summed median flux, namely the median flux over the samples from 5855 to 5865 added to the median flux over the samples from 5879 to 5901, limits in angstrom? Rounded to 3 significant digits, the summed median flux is 7.97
